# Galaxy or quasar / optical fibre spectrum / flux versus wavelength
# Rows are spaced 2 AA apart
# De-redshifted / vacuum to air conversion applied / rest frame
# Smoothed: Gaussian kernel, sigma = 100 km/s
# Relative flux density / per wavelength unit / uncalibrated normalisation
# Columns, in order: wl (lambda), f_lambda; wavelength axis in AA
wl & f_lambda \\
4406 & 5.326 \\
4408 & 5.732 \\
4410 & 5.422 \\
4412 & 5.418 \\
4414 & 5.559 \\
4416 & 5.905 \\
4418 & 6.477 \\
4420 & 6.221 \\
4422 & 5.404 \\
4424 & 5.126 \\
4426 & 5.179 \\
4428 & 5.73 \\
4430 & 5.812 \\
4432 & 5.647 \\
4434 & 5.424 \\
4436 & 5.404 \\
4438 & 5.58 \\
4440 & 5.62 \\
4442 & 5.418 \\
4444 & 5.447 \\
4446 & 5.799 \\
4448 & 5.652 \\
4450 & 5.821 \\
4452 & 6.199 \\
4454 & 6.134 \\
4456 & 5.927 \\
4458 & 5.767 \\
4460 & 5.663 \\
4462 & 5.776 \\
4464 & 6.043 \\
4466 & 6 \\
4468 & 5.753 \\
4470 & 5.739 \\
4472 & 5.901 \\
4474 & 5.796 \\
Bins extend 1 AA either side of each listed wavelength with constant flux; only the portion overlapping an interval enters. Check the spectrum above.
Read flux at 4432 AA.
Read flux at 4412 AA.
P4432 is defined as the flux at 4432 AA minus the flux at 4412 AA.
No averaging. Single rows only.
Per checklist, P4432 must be 0.23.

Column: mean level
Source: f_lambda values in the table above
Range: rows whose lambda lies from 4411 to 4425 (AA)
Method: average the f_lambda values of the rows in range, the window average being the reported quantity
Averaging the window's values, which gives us 5.73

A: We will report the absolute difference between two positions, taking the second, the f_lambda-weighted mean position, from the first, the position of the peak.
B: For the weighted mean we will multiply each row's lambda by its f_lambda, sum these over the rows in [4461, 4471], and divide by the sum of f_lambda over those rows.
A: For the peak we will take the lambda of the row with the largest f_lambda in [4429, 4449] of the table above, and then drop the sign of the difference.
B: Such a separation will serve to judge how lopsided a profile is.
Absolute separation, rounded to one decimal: 36.0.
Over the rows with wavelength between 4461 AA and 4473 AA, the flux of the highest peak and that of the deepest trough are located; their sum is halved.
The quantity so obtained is 5.89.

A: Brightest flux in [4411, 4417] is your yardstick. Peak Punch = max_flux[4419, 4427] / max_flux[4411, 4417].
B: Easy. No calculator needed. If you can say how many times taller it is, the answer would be 1.054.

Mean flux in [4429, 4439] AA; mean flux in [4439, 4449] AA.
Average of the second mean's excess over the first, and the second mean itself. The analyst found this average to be 2.8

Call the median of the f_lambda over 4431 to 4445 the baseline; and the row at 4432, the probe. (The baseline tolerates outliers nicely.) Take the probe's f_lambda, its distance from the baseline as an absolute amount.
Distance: 0.20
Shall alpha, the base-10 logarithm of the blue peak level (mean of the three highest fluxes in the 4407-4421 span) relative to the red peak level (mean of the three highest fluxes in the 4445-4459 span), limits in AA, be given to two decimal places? 0.01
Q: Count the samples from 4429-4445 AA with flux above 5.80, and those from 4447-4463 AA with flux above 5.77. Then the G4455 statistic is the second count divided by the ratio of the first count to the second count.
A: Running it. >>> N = 25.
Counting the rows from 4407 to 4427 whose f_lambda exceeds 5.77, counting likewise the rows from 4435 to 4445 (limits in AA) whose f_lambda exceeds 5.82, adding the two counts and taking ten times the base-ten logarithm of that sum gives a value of 4.8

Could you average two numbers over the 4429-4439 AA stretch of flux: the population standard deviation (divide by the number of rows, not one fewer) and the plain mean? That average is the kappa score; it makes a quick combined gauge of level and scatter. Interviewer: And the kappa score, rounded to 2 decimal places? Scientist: 2.86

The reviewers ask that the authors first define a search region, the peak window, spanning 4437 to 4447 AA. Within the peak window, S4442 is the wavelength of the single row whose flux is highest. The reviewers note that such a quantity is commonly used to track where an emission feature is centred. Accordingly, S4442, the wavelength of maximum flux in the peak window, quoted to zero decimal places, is 4446 AA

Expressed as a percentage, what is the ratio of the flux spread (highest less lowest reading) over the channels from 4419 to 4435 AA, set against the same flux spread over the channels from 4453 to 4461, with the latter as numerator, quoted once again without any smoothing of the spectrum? 43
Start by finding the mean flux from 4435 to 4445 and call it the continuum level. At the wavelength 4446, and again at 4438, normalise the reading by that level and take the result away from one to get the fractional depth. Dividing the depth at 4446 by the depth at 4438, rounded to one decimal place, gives 3.5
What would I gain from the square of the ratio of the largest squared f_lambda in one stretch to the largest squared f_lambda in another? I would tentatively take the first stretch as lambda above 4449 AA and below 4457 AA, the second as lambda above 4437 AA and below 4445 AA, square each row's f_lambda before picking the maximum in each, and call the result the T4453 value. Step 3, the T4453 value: 1.5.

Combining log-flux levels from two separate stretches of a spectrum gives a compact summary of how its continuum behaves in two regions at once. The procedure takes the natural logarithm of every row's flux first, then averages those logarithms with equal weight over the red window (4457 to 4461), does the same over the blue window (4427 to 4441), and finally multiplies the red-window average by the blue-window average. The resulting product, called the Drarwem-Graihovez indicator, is 3.00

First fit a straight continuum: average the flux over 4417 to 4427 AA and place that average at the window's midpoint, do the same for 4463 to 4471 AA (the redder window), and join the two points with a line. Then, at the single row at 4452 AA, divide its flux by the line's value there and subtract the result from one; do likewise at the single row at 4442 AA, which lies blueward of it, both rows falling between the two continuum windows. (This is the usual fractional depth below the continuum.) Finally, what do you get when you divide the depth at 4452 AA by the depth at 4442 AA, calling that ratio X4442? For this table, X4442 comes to -1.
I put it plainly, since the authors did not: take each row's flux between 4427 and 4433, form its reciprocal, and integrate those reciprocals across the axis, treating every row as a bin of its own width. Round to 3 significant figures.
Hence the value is 1.05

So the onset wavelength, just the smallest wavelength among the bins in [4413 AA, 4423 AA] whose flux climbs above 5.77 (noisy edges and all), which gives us 4416 AA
